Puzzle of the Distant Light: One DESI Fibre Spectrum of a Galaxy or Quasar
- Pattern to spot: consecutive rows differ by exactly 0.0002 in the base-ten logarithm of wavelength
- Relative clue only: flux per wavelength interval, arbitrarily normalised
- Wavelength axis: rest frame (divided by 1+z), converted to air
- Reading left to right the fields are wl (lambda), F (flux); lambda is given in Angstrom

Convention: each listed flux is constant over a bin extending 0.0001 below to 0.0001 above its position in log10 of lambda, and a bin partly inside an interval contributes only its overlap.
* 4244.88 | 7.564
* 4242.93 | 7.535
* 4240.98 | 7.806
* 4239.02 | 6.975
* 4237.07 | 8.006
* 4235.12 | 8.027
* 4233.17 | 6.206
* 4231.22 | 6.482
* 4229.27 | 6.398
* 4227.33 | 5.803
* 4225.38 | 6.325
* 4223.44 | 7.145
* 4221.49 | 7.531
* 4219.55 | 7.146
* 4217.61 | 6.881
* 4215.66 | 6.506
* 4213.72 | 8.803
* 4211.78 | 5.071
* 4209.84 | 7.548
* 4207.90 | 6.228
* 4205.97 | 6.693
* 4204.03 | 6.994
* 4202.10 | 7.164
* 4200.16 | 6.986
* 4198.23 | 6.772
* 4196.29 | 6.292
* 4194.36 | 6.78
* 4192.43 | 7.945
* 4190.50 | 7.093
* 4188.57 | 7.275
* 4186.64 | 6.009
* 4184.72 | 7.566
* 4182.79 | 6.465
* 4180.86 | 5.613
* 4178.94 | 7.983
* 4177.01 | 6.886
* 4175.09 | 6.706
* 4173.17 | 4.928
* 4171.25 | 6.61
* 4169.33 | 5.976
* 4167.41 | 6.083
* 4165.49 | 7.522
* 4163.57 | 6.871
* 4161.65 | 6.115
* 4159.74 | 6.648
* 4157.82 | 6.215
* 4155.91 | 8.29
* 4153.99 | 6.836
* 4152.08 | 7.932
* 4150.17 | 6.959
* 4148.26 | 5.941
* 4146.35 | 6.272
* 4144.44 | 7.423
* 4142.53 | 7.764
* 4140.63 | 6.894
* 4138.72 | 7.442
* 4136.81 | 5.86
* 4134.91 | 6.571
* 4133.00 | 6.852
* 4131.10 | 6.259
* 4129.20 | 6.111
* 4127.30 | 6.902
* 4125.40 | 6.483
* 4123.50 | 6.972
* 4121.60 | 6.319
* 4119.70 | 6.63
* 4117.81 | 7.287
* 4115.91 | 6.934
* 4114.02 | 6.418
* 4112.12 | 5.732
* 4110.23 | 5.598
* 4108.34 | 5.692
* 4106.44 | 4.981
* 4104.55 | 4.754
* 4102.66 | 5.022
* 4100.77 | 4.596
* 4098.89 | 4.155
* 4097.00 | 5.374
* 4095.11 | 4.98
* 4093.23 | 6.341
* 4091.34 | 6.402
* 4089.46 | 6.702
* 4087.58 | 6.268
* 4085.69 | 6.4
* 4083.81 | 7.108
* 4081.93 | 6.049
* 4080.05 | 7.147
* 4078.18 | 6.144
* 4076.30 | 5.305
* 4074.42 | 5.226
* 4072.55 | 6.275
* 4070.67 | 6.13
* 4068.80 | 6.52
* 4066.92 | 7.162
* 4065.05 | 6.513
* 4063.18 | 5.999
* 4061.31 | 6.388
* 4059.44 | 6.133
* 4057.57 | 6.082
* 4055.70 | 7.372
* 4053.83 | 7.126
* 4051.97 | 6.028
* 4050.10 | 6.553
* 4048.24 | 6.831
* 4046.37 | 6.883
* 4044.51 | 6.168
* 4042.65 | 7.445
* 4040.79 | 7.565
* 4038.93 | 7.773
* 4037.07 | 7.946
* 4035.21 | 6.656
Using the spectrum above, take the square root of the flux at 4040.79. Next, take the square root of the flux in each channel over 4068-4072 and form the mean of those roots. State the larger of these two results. 2.75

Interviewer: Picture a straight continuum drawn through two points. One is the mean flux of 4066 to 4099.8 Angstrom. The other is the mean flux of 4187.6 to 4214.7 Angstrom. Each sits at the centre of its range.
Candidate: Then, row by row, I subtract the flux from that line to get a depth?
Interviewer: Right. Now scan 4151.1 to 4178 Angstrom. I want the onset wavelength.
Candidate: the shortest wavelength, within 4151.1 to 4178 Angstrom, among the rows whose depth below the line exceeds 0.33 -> 4157.82 Angstrom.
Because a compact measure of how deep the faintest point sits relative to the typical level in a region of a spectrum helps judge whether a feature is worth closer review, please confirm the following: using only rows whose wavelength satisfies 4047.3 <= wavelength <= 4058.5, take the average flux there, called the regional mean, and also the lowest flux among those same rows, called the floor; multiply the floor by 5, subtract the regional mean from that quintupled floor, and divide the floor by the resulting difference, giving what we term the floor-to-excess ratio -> 0.257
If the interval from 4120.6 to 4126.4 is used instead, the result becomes 0.253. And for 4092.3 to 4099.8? 0.267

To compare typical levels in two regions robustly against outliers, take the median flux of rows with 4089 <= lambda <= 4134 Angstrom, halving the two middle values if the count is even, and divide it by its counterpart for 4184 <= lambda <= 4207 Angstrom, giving 0.90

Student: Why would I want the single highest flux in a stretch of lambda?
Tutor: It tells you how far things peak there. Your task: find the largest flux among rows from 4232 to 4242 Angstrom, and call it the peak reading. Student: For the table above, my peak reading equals 8.027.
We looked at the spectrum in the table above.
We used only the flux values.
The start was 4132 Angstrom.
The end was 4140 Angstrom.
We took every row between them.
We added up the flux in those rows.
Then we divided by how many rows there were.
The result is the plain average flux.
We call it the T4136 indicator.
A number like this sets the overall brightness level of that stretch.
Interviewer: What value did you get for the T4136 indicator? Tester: 6.68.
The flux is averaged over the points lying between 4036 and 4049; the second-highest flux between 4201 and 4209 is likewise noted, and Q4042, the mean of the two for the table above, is 7.11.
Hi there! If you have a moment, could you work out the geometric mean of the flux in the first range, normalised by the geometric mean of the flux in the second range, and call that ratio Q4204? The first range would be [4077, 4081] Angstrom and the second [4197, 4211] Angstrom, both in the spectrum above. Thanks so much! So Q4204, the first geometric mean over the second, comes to 0.96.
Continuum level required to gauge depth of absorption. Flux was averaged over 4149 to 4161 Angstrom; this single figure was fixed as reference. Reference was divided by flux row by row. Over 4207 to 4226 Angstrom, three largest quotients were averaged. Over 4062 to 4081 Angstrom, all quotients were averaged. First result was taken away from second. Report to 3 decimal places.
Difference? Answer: -0.072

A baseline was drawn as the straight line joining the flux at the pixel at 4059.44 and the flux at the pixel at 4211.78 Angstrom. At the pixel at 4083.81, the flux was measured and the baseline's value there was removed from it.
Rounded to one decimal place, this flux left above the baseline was 1.1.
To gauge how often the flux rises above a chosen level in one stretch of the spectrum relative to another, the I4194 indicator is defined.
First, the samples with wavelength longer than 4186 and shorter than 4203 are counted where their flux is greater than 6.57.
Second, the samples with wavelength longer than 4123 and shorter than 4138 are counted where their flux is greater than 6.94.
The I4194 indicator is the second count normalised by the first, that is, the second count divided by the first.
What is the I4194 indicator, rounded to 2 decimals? 0.14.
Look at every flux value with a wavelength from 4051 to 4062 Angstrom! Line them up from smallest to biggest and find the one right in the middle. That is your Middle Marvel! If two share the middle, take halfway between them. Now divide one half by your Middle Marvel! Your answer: 0.080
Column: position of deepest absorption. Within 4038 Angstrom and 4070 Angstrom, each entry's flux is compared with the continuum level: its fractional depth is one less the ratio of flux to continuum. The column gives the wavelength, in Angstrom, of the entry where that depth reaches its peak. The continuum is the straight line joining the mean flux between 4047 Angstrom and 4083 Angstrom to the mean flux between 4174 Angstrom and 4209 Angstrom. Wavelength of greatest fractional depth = 4063.18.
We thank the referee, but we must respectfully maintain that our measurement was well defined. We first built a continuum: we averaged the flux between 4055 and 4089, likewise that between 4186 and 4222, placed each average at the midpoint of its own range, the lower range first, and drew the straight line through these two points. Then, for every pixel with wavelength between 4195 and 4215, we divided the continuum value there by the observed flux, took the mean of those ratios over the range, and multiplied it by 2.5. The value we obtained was 2.58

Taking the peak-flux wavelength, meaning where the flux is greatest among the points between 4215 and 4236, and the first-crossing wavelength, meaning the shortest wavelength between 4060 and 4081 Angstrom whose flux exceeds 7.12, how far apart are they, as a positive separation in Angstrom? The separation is 168.2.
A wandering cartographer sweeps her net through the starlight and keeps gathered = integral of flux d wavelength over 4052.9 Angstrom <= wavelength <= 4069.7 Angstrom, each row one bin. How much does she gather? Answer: 111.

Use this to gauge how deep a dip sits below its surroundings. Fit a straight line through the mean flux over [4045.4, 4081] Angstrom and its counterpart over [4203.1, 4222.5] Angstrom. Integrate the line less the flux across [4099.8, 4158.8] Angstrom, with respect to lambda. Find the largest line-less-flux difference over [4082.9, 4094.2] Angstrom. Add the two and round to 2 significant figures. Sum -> 12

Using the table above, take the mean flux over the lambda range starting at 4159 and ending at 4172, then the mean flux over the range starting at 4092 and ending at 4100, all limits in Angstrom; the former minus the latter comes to 1.3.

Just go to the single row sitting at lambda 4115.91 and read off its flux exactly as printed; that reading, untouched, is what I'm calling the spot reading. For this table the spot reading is 6.934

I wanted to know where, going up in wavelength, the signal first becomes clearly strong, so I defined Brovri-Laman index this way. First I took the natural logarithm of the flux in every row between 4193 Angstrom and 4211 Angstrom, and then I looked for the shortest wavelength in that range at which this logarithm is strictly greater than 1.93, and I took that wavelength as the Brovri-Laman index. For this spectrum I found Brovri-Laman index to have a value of 4200.16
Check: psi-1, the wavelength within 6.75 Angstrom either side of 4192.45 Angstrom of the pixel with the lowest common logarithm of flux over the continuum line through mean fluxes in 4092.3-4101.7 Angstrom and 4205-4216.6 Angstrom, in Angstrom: 4186.64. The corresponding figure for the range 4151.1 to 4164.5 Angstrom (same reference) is 4161.65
